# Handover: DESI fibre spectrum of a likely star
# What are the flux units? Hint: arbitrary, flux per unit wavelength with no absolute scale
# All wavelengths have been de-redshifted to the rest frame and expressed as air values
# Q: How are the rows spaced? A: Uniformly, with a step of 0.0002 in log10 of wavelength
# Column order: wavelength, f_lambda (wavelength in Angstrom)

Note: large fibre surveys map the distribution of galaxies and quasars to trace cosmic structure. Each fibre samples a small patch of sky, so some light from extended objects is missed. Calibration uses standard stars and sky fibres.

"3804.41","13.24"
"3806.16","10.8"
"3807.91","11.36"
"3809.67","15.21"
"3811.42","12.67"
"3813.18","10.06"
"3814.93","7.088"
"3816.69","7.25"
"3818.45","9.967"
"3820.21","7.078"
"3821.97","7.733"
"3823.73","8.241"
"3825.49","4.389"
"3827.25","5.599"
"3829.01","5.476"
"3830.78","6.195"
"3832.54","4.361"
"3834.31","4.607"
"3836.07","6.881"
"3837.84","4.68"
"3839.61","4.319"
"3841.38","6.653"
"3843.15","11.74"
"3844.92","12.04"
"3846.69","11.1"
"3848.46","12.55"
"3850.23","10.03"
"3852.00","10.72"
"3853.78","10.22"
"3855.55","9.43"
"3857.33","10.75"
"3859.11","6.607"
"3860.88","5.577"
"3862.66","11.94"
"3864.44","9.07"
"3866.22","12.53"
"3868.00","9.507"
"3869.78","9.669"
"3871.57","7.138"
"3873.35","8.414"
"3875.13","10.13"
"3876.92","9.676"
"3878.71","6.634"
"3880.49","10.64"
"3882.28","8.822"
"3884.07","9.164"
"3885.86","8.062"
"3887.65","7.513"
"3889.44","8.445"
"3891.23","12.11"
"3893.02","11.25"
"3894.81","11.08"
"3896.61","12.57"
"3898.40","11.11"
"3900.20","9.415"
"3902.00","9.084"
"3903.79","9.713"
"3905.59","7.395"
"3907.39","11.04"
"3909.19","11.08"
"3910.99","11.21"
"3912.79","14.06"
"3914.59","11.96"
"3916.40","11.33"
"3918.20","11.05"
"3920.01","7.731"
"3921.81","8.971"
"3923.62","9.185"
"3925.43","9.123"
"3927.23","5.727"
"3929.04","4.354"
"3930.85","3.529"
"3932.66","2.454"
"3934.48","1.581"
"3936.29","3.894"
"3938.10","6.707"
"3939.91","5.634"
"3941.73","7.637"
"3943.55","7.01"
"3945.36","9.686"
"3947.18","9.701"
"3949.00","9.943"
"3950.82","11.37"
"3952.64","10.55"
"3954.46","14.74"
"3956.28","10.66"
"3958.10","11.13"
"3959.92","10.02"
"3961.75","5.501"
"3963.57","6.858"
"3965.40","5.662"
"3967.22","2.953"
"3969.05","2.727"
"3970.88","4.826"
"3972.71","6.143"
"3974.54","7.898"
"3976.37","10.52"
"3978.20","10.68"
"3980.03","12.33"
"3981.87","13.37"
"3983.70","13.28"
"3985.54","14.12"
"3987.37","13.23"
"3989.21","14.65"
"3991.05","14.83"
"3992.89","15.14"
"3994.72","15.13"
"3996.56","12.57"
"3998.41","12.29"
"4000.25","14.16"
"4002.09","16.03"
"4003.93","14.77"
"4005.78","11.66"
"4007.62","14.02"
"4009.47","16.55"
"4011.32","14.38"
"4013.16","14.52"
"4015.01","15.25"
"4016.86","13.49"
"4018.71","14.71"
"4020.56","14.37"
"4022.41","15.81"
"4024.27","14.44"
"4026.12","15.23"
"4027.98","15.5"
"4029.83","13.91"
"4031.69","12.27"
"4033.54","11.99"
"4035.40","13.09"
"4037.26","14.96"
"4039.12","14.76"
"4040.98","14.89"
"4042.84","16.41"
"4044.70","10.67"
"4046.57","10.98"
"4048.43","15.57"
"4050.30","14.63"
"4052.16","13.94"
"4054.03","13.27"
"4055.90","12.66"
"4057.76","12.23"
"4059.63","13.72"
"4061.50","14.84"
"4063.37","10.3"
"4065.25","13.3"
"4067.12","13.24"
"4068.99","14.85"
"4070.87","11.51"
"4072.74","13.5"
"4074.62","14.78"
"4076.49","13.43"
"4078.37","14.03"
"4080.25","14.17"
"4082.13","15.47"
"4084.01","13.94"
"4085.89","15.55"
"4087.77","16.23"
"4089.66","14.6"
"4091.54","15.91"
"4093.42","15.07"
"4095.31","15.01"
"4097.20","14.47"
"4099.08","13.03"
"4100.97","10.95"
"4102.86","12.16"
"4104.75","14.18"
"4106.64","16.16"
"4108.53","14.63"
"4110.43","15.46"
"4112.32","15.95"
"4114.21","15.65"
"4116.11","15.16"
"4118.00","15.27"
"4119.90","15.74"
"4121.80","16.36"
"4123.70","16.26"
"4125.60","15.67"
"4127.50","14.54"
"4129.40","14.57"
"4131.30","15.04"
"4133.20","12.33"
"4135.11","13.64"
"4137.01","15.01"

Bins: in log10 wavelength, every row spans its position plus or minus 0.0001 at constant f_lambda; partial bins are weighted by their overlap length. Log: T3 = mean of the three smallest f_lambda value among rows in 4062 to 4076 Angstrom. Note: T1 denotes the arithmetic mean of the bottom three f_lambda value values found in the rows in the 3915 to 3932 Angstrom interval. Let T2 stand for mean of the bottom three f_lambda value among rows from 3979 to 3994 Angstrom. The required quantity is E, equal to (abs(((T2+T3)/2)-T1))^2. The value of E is 61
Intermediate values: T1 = 5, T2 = 13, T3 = 12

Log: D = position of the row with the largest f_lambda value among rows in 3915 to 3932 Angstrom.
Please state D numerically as 3916.40 Angstrom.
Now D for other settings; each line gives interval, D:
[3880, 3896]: 3891.23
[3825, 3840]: 3836.07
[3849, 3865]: 3862.66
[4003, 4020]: 4009.47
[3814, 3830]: 3818.45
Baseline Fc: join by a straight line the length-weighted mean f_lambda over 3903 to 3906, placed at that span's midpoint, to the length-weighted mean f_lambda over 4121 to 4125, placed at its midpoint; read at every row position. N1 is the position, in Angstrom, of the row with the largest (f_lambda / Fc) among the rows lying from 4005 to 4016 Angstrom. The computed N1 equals 4009.47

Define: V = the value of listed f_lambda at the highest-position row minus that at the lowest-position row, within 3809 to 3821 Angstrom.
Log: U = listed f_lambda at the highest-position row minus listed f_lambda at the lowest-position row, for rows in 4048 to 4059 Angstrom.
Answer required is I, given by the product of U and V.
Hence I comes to 27.2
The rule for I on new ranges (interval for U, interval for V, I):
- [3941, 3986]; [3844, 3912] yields -5.4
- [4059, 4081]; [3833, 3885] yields 2.1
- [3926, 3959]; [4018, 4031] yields -4.3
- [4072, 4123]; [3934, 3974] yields 13.0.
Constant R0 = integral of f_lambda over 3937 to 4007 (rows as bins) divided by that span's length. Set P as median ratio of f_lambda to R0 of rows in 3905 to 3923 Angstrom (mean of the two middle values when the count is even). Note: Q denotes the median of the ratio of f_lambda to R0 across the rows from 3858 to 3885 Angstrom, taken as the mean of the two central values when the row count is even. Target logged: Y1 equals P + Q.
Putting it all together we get 1.9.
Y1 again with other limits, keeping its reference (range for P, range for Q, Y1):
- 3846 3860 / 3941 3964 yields 2.0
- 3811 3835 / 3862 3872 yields 1.6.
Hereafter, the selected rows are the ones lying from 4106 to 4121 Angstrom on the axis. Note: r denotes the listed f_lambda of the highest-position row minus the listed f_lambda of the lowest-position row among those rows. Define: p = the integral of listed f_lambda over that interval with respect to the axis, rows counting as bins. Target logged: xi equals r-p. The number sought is -233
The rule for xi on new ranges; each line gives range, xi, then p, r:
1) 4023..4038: -209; 209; 0.5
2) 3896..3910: -143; 142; -1.5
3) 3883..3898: -147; 151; 3.4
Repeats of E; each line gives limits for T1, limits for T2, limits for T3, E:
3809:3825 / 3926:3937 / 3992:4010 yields 0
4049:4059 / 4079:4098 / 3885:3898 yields 3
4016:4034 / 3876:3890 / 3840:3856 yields 21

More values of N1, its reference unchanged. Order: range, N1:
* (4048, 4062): 4048.43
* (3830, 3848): 3844.92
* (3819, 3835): 3823.73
